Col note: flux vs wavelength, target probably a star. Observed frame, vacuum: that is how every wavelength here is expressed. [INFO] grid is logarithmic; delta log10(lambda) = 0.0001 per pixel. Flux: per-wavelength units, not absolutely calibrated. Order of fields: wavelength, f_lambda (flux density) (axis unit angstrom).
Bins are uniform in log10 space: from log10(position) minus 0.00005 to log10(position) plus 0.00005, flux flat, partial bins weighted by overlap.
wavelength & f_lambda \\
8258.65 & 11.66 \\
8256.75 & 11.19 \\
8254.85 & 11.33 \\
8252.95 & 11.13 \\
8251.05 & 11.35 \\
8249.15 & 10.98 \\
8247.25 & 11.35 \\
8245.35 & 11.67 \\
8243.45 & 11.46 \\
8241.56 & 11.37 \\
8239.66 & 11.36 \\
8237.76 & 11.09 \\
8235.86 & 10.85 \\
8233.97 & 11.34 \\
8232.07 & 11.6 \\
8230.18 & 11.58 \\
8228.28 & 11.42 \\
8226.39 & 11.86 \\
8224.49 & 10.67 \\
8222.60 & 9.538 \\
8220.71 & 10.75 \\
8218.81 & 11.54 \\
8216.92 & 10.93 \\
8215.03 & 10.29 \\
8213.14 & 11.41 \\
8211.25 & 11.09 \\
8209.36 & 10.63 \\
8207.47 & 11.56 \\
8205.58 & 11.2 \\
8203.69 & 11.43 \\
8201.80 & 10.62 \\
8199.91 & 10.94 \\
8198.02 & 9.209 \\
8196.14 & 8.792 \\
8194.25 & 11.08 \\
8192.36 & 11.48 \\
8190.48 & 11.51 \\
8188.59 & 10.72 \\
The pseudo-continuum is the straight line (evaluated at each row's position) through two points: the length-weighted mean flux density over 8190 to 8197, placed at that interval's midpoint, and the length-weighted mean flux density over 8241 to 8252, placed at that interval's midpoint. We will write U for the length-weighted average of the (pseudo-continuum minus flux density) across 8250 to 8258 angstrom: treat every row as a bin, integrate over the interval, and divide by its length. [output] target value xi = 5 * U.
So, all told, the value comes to 1.0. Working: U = 0.20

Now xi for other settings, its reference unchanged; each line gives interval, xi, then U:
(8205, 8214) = -1.4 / -0.28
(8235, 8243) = 0.4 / 0.08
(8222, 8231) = 0.2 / 0.05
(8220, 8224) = 4.4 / 0.89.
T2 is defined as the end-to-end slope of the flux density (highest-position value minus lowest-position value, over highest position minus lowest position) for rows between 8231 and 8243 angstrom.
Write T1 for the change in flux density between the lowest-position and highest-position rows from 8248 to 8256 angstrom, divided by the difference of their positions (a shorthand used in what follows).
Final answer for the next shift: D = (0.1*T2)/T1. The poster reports -0.04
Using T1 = 0.061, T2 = -0.024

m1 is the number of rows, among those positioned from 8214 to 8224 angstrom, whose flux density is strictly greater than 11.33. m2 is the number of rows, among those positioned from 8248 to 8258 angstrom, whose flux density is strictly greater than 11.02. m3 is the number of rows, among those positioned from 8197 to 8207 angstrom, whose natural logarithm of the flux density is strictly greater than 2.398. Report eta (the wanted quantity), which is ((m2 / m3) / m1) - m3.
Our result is 0.0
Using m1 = 1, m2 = 4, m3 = 2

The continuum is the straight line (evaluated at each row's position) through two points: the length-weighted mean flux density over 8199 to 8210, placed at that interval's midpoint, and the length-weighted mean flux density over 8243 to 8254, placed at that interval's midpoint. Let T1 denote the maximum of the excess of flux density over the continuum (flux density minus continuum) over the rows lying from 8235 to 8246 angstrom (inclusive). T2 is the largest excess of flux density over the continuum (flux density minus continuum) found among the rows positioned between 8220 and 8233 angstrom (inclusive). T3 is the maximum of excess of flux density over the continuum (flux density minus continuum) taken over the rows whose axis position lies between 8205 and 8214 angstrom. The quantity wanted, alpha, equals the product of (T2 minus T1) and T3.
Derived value 0.14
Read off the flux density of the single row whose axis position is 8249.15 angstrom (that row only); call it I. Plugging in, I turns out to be 10.98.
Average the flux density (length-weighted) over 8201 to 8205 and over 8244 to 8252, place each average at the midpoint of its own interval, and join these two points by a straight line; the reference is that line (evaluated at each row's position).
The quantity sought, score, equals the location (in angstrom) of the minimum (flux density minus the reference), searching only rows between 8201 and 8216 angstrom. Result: 8215.03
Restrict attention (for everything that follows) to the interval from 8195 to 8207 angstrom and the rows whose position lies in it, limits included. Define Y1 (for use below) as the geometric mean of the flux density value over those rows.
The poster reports 10.3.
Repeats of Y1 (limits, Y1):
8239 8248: 11.4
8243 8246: 11.6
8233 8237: 11.1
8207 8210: 11.1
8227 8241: 11.3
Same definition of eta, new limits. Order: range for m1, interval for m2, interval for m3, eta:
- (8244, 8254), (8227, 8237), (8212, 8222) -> -1.3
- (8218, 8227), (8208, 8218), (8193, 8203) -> 0.0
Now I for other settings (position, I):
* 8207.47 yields 11.56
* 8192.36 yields 11.48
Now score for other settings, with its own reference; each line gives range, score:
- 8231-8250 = 8235.86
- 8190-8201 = 8196.14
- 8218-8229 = 8222.60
